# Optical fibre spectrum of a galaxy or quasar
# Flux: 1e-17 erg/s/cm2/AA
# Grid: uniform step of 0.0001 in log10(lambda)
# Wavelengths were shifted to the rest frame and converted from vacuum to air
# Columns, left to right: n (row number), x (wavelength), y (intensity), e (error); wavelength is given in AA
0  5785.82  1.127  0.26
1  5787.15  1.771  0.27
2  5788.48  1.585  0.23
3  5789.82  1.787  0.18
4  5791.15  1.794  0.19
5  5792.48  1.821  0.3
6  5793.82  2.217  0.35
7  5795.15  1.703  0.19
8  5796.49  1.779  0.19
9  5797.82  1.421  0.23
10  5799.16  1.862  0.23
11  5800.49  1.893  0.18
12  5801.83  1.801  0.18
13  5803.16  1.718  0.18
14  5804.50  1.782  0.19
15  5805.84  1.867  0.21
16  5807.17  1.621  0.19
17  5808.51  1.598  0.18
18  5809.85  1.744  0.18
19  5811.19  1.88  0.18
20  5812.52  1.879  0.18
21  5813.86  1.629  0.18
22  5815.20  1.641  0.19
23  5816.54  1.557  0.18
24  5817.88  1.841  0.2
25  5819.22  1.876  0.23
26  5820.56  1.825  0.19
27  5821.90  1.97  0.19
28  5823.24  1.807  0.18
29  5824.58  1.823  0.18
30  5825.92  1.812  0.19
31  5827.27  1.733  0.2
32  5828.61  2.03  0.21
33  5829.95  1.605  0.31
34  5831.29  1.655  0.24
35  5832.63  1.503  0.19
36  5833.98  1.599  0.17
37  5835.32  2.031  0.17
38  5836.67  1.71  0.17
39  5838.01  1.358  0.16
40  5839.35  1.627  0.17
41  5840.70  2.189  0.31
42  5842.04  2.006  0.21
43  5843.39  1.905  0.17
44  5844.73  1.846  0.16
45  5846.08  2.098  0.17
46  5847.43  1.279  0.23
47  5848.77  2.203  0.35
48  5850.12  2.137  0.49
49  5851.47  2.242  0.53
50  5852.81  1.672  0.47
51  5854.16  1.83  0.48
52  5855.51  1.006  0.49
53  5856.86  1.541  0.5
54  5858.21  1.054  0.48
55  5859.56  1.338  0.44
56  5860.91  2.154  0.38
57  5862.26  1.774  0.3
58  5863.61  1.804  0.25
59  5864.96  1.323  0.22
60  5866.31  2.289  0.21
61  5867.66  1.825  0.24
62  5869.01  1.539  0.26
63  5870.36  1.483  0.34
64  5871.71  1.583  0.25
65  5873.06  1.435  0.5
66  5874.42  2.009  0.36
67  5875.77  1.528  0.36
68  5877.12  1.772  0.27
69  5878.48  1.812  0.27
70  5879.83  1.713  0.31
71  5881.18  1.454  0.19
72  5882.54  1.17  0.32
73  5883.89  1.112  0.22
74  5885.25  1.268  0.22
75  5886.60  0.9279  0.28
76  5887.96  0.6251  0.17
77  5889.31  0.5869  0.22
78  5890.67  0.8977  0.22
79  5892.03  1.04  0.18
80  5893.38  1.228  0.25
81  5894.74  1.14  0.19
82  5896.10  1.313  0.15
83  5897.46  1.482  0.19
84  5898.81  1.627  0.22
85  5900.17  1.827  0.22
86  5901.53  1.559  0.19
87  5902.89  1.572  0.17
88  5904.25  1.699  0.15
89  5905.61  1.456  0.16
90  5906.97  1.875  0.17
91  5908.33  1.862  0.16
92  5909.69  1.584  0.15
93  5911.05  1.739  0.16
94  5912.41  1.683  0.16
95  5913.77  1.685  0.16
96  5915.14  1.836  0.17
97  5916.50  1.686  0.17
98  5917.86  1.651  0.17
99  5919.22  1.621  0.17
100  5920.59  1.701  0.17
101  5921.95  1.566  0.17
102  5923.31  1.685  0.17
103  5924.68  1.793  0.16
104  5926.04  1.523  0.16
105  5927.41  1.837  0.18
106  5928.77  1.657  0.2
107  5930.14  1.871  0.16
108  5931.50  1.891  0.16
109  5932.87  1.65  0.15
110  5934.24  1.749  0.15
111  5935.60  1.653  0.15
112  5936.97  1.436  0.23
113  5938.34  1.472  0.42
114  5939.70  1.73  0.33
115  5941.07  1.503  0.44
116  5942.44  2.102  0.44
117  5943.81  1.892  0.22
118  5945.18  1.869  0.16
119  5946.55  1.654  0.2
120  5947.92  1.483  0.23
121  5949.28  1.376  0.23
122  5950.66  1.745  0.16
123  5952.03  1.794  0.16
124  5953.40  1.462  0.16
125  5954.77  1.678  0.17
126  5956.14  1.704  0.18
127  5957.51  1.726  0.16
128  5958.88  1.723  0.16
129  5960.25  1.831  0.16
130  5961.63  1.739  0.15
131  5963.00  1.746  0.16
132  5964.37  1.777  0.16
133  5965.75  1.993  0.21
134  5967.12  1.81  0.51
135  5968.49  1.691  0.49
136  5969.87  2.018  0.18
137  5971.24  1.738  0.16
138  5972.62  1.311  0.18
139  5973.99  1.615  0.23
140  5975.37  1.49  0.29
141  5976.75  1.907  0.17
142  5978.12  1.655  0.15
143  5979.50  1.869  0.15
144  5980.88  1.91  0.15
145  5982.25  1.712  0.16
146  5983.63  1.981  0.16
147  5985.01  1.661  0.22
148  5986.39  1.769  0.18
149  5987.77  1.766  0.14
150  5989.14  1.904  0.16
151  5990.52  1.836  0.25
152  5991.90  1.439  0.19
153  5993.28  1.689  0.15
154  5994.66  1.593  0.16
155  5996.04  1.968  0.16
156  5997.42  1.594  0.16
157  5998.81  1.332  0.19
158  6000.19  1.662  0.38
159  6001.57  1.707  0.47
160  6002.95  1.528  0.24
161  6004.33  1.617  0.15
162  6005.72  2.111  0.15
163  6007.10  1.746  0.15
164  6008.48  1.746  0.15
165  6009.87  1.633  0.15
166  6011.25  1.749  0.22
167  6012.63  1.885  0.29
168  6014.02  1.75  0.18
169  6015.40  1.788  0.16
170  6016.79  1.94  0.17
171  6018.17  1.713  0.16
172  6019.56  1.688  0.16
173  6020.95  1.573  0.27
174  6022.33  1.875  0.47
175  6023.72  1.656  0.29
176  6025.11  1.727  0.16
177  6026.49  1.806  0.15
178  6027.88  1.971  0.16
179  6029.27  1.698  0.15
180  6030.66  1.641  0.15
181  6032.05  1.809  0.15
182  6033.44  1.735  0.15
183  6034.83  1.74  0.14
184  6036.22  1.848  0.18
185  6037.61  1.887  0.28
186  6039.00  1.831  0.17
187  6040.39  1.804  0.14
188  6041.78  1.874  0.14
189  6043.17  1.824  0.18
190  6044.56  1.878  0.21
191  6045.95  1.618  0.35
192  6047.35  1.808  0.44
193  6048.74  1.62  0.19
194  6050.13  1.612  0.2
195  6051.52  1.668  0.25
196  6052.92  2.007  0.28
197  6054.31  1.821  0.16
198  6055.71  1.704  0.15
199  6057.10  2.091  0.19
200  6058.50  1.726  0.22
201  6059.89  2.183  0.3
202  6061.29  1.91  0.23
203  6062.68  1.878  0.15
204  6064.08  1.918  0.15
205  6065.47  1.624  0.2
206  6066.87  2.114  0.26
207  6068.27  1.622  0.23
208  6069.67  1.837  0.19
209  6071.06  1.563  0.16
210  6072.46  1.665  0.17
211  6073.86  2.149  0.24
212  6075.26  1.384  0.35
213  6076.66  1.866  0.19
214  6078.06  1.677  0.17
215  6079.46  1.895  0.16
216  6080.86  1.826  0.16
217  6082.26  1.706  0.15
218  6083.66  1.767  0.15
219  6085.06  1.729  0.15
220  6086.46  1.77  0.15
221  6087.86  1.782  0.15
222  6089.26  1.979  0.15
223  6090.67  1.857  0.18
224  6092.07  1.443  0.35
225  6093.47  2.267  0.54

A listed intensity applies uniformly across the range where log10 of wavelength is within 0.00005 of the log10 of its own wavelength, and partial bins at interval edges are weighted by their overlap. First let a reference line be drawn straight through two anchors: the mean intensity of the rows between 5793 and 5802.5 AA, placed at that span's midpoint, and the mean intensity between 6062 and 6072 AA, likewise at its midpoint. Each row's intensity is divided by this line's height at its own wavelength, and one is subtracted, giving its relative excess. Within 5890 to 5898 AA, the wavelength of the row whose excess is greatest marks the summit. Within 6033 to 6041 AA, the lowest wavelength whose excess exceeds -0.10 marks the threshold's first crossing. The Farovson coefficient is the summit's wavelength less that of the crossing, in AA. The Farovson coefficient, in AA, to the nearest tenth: -136.0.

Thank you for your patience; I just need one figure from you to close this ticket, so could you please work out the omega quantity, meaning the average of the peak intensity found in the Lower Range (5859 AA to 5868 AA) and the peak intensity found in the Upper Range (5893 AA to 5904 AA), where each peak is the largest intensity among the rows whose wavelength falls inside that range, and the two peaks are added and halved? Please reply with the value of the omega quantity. 2.06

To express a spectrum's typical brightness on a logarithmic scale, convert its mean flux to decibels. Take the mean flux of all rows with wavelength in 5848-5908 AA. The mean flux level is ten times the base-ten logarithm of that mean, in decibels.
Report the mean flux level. 1.82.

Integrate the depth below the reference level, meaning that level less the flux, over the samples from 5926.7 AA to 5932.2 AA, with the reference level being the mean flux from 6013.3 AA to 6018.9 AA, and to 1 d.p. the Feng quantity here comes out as -0.1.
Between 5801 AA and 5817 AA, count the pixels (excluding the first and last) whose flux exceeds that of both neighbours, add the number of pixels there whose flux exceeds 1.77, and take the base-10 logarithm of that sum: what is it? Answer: 0.90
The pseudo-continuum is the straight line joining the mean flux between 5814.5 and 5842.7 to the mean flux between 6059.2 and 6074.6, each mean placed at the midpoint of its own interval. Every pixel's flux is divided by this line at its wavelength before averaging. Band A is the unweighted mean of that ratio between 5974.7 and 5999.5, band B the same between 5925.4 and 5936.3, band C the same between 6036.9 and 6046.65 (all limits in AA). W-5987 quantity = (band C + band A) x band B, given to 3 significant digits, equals 1.84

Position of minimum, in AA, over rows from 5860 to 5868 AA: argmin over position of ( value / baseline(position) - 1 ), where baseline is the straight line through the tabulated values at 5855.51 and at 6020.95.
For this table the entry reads 5864.96 AA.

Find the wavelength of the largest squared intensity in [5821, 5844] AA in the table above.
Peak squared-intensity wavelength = 5840.70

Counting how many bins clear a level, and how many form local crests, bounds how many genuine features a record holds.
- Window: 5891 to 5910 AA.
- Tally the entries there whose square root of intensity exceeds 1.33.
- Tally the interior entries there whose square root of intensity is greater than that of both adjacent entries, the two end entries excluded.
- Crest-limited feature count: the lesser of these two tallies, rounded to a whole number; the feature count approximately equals 3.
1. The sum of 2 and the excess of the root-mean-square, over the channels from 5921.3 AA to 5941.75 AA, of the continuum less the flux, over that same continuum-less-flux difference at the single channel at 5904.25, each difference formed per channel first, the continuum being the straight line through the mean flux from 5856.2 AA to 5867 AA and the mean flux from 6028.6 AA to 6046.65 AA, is 2.16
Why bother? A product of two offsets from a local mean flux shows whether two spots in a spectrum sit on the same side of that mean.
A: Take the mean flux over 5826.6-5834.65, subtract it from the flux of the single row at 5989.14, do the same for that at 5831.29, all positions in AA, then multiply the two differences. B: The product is -0.007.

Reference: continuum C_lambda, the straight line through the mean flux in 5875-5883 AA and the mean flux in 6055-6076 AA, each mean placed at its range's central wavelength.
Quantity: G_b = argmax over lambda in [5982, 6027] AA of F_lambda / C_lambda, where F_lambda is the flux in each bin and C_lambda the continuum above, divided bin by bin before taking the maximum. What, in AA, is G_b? 6005.72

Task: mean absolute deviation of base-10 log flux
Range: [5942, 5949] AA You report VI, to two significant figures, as 0.046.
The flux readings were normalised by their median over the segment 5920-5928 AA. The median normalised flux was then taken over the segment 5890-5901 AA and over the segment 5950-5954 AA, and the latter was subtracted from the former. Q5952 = -0.28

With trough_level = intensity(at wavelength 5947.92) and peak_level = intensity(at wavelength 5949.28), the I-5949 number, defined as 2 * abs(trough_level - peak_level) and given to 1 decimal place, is 0.2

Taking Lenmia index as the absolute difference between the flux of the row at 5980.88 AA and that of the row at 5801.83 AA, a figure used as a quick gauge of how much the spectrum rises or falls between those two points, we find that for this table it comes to 0.1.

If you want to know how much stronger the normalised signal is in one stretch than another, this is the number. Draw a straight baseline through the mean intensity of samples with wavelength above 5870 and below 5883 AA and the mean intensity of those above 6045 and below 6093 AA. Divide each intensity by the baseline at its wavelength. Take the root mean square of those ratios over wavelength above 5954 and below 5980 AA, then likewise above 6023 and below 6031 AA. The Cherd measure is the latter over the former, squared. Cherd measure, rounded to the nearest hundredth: 0.94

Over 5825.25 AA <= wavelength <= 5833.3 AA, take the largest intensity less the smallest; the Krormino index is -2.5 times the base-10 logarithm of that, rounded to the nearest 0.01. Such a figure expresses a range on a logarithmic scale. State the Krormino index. 0.70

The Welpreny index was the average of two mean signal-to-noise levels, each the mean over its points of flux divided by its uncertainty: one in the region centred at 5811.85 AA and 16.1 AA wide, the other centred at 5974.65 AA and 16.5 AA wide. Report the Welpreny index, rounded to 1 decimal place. 9.0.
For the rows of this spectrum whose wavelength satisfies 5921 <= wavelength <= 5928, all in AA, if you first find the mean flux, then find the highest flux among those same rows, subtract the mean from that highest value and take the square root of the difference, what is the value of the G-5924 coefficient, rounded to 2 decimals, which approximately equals 0.40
